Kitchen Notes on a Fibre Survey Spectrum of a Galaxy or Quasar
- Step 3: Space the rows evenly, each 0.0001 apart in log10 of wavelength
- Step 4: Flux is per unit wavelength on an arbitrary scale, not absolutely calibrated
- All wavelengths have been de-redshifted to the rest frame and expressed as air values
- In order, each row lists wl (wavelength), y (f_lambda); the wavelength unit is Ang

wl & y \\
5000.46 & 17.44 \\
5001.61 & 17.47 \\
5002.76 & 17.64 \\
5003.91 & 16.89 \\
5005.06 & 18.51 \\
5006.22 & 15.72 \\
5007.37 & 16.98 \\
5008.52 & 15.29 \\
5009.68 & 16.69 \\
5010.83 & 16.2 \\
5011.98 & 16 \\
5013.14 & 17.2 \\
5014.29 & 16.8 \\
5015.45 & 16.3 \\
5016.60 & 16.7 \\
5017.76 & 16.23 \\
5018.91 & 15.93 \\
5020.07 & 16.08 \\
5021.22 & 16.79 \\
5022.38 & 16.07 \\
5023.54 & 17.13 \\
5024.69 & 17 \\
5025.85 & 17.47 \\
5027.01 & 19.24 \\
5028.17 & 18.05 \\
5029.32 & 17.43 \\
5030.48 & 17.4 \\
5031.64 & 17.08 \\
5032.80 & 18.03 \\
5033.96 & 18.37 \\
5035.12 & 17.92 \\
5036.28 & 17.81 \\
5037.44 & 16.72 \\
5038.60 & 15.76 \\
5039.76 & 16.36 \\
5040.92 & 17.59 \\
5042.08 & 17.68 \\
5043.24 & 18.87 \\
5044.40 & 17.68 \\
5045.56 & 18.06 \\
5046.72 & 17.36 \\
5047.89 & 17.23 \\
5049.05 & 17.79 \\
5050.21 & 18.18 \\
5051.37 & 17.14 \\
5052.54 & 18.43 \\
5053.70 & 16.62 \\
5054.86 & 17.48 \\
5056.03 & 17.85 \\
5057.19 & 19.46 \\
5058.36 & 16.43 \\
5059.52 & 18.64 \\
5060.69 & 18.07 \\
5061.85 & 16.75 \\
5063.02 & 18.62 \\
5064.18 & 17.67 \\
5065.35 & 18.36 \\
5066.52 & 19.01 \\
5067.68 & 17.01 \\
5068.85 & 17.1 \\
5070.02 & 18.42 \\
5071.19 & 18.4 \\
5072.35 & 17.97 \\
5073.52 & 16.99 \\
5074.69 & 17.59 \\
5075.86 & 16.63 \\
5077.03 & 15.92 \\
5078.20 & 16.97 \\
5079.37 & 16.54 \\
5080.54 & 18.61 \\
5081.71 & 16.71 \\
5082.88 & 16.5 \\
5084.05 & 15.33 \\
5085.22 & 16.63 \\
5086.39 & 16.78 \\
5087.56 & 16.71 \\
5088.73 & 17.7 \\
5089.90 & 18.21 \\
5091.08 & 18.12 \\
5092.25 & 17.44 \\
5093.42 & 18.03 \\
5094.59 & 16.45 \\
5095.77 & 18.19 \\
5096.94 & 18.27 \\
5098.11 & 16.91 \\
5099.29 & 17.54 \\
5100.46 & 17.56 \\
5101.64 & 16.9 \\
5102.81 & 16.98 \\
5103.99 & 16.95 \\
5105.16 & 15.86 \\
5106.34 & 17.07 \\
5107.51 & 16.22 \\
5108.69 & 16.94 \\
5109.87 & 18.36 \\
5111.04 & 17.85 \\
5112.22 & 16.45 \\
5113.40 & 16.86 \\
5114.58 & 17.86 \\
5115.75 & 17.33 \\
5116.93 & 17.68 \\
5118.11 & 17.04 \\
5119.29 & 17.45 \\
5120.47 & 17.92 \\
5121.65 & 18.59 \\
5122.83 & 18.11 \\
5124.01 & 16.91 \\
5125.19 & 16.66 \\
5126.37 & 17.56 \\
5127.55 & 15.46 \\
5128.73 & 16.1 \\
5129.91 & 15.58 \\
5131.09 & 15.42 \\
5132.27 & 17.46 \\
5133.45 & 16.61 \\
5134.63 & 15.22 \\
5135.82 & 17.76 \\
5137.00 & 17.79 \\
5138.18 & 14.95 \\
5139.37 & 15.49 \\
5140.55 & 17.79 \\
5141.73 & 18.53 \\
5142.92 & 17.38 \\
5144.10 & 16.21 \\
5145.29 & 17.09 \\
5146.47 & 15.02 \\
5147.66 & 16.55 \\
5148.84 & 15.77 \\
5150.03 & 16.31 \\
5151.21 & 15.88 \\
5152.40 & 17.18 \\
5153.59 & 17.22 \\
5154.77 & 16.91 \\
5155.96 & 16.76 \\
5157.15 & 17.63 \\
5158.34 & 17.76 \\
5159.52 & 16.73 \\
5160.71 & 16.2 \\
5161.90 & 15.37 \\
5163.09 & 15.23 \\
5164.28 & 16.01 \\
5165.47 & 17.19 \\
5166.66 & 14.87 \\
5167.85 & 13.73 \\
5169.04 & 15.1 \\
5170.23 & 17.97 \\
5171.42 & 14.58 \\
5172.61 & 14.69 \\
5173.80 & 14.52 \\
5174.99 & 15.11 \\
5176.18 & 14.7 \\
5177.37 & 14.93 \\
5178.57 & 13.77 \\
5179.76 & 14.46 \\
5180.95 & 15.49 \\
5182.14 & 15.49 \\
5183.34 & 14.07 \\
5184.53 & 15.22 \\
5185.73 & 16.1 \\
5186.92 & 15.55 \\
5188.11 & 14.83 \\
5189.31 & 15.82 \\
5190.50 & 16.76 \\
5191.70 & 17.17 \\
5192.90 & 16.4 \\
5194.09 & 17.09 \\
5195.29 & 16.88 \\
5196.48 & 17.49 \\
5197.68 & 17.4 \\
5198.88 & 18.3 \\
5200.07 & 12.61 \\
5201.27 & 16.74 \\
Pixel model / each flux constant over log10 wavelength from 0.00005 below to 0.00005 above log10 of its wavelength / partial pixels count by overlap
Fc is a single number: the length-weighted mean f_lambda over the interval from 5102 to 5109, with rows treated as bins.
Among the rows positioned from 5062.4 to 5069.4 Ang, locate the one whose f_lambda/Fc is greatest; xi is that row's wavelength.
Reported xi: 5066.52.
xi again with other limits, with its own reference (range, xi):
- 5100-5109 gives 5100.46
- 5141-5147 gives 5141.73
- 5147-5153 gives 5152.40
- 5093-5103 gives 5096.94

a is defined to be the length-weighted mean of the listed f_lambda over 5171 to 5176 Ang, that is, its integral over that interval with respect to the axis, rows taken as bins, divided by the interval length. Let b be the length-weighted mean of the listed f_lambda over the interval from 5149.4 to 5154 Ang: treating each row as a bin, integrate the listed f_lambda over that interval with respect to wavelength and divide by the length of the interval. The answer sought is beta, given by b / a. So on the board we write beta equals 1.13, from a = 14.7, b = 16.6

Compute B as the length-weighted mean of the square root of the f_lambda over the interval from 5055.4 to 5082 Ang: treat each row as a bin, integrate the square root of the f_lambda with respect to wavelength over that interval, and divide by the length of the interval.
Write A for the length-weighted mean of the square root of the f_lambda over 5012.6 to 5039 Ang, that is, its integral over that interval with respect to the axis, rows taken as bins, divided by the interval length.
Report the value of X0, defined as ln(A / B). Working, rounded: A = 4.14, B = 4.20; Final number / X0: -0.015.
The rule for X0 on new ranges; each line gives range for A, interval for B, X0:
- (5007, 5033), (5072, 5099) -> -0.009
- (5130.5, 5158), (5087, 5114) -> -0.019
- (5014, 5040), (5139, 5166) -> 0.013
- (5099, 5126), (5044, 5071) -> -0.015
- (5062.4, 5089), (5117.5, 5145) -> 0.013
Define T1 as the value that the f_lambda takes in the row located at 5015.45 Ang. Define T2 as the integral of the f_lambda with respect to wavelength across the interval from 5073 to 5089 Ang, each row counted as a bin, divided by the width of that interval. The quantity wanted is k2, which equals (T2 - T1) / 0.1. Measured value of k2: 5.1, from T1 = 16.3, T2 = 16.8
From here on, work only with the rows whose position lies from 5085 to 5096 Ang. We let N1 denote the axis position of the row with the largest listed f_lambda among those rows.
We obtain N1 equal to 5089.90 Ang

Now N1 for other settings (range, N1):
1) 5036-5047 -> 5043.24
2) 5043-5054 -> 5043.24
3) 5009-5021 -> 5013.14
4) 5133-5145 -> 5141.73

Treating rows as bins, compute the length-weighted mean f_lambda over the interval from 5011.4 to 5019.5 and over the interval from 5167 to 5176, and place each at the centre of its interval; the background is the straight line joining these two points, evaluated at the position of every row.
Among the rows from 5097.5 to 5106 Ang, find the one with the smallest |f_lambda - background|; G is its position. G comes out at 5105.16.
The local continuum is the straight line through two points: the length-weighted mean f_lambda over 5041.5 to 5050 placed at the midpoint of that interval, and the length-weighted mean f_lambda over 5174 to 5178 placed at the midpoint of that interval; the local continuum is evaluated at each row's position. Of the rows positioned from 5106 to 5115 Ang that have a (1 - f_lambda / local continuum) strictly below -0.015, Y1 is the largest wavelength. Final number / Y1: 5114.58 Ang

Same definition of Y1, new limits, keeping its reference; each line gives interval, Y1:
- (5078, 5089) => 5088.73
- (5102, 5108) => 5106.34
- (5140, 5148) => 5147.66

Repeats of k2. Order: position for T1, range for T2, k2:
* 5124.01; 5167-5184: -20.0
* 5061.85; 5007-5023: -3.8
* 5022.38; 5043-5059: 16.7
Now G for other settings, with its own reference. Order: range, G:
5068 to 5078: 5077.03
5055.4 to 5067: 5058.36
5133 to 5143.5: 5139.37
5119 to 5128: 5127.55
